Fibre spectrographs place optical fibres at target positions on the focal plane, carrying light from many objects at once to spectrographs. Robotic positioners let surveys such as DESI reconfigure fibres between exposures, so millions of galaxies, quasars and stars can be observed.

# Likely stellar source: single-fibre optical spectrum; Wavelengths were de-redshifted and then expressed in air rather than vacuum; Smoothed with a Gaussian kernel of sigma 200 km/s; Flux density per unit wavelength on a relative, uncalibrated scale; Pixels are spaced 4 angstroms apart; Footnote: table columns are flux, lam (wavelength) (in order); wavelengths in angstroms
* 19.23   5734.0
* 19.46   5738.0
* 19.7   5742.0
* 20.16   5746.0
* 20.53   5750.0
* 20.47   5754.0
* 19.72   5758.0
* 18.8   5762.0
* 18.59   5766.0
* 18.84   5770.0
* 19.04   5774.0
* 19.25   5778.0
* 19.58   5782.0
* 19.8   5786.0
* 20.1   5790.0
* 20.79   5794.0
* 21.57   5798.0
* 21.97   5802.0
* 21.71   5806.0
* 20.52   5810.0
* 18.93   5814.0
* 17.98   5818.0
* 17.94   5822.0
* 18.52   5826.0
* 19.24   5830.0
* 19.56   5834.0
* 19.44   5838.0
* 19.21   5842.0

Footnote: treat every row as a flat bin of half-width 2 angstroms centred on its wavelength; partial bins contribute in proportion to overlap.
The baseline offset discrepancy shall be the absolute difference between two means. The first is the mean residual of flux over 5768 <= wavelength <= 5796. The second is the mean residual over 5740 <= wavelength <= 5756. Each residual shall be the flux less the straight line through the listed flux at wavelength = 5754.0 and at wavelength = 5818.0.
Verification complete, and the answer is 0.74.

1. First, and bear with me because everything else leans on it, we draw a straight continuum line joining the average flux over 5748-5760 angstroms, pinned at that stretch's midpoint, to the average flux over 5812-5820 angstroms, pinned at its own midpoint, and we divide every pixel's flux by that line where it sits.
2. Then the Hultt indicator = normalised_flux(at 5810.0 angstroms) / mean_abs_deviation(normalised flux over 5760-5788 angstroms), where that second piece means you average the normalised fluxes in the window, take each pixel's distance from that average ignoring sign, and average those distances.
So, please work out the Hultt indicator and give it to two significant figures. 39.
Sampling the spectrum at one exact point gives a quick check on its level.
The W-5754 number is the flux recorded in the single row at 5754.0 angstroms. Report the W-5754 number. 20.47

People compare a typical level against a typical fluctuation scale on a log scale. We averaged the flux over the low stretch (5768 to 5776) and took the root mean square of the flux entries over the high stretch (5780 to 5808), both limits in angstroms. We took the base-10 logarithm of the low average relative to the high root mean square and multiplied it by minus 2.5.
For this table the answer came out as 0.10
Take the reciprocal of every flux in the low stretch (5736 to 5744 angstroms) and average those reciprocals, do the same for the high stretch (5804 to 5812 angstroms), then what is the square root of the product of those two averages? 0.0492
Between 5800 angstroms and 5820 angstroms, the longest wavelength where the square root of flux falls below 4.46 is 5818.0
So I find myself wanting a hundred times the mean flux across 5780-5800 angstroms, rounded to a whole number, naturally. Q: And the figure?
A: 2037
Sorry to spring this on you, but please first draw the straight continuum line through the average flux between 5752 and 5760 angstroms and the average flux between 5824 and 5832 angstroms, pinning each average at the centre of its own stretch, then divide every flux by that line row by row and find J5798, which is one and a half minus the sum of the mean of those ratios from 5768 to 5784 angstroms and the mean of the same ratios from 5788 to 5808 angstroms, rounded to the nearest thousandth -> -0.566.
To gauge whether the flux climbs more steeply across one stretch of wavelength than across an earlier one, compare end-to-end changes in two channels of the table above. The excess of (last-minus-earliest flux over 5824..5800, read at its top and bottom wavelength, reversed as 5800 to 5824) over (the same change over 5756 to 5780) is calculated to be -3.6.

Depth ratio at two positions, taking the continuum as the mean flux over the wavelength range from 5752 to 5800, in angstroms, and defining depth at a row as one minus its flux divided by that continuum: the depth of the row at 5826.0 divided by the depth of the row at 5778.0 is 2.6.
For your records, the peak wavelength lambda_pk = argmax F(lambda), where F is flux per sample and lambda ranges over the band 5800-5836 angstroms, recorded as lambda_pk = 5802.0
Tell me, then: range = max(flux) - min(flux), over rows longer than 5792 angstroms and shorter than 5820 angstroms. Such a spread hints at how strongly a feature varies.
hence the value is 4.0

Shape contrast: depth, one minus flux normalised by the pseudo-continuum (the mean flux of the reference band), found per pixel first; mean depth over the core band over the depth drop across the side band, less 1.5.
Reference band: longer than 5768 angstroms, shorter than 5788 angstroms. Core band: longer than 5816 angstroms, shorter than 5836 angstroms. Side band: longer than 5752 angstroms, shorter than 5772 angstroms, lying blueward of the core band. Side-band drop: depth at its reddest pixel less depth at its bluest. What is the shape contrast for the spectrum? -1.1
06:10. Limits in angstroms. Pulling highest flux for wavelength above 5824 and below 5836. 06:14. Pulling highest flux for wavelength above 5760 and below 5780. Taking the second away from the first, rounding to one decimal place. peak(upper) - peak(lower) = 0.3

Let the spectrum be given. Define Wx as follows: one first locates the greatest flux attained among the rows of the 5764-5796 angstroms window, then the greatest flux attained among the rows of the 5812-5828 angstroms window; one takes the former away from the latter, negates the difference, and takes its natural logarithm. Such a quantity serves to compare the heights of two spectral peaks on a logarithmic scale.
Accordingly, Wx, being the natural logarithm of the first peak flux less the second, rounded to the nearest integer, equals 1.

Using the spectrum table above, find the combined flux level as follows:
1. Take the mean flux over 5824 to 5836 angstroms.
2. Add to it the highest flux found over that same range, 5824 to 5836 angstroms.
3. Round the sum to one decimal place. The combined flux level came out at 38.7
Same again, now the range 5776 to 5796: 40.7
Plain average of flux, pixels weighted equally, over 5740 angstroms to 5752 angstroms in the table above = 20.1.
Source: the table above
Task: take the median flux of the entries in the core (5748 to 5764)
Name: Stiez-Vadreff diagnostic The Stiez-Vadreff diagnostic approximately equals 20.1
